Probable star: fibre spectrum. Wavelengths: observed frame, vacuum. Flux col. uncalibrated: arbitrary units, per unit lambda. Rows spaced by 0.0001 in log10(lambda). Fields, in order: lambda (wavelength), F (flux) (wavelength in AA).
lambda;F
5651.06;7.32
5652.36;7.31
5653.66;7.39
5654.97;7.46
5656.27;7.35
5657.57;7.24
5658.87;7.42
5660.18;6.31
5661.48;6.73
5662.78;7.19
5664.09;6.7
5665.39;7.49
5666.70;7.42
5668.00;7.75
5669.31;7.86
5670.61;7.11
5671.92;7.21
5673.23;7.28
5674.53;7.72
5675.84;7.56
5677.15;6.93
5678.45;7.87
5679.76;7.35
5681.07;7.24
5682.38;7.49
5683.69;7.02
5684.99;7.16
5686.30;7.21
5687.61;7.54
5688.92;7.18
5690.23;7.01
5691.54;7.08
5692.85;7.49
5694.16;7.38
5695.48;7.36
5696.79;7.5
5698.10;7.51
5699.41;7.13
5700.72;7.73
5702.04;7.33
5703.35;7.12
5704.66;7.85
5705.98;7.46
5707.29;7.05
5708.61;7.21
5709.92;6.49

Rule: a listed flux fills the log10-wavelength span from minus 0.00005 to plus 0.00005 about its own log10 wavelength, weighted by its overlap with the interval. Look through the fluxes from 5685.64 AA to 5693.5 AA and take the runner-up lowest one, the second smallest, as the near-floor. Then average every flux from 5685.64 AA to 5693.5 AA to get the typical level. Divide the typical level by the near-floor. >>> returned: 1.02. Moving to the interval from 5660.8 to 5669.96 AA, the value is 1.09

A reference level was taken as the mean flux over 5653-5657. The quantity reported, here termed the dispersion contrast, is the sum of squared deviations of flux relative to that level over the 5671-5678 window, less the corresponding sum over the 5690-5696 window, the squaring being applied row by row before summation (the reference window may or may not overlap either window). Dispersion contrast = 0.1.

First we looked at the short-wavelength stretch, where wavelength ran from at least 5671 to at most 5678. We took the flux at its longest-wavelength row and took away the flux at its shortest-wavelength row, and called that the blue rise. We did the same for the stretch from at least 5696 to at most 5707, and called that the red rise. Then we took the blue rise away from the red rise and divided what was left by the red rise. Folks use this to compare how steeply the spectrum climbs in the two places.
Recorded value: -6.0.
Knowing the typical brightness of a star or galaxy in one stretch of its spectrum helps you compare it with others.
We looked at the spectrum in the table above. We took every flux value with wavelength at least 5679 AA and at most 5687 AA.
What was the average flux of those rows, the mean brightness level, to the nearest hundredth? 7.25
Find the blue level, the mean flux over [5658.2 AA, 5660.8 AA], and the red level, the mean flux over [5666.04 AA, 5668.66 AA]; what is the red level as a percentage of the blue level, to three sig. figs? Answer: 110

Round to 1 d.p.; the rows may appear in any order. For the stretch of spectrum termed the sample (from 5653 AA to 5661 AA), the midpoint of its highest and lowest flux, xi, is 6.9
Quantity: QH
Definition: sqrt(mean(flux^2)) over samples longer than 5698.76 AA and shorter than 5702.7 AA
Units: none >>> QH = 7.40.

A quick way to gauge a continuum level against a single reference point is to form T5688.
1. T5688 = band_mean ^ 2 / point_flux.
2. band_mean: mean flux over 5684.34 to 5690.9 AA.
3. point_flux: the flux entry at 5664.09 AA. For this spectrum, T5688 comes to 7.8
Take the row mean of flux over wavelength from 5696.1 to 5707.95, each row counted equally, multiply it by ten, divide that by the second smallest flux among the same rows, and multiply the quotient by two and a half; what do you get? 26.0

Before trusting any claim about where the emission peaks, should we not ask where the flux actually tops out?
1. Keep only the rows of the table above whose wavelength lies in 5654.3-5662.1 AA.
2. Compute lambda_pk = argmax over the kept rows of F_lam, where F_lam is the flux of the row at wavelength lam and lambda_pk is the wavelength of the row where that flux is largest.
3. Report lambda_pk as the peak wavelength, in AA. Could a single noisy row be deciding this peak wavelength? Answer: 5654.97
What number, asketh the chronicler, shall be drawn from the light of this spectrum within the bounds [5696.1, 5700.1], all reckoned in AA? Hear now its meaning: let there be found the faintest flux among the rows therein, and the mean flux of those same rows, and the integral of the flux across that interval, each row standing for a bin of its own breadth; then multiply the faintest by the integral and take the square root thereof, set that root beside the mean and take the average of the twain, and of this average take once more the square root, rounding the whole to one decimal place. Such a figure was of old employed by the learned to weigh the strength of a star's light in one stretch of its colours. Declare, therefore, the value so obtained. 3.3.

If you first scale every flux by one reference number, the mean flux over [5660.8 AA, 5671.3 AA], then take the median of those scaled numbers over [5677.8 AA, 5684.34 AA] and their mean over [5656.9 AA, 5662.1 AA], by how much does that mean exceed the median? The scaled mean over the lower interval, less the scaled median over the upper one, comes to -0.058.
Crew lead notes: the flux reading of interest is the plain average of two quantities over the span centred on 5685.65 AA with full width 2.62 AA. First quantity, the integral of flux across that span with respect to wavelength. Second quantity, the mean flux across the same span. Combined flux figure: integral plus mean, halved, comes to 13.0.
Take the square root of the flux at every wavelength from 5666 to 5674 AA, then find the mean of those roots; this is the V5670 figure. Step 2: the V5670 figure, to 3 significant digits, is 2.73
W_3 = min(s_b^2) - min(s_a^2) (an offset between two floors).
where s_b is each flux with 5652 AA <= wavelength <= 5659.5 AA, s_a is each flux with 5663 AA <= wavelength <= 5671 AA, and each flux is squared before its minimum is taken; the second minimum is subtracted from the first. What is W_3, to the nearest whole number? 8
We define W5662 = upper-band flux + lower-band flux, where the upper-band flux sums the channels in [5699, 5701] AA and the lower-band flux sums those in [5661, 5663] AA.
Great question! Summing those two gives 28.78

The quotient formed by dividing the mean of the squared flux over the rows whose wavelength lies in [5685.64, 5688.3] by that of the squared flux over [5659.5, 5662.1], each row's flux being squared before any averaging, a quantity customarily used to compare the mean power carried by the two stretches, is 1.28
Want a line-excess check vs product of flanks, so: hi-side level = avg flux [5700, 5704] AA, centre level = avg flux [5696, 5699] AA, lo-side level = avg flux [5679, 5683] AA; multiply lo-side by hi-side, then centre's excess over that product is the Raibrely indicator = -46.9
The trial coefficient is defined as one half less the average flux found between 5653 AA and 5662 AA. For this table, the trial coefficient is -6.63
